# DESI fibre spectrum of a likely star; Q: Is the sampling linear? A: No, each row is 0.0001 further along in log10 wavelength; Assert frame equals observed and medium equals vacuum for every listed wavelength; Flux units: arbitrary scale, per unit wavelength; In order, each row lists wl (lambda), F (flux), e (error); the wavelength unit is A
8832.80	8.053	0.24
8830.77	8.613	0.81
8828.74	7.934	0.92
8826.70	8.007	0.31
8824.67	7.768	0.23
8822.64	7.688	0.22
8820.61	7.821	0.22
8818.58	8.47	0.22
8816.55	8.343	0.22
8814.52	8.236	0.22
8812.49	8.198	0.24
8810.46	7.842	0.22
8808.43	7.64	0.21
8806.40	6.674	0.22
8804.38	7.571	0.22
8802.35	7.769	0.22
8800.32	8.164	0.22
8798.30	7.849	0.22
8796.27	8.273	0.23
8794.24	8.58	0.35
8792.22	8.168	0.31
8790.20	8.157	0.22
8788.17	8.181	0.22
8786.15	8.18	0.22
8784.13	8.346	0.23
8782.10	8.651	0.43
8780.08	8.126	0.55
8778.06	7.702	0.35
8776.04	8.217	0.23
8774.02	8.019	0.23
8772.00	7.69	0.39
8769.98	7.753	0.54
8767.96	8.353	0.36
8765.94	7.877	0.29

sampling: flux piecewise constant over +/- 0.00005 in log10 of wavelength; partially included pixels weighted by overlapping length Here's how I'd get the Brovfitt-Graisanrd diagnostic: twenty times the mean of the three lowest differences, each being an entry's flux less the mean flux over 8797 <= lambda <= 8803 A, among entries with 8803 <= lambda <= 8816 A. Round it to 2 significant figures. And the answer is -13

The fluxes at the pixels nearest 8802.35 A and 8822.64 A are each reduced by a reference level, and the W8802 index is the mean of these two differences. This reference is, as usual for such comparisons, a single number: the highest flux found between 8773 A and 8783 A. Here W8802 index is -0.92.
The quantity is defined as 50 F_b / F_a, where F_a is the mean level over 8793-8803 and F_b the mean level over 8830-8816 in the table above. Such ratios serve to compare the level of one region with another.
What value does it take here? 49.2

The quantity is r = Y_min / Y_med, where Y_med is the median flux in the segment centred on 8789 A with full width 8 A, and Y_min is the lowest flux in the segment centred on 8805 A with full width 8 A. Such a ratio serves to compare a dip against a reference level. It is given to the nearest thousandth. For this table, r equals 0.816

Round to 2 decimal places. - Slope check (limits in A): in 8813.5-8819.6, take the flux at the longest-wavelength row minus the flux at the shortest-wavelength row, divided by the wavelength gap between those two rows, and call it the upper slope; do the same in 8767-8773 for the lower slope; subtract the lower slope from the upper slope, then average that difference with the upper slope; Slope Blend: 0.14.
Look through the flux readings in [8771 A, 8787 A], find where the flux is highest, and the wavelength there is 8782.10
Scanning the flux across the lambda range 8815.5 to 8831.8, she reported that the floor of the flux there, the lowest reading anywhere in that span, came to 7.688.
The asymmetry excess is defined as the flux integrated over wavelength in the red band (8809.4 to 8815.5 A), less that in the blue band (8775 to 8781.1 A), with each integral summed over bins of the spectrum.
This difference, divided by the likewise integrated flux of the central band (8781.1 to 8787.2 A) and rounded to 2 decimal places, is 0.01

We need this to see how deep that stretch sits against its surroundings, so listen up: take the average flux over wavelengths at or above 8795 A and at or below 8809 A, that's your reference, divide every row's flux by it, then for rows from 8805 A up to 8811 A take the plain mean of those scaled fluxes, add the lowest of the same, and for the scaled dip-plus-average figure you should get 1.82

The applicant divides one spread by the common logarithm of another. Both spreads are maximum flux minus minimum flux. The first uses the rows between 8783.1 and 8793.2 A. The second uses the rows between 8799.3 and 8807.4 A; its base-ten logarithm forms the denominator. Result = 1.1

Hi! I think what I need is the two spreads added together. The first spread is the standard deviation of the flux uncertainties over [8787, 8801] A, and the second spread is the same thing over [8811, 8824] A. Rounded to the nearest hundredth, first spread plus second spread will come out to 0.06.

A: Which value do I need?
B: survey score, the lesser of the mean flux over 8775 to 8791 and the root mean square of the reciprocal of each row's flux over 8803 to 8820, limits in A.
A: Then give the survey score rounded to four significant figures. 0.1281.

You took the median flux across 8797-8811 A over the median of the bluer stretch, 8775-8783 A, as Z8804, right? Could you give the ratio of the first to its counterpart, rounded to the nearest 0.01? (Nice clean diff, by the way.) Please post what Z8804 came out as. 0.95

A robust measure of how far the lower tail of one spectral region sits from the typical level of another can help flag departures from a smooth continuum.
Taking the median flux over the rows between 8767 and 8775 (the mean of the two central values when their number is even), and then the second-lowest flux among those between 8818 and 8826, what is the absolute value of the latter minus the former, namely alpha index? 0.12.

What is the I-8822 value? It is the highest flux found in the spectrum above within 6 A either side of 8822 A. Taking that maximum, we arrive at 8.47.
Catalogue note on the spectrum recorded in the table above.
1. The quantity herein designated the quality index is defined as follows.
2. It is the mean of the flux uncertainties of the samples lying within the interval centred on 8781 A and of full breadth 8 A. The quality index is 0.39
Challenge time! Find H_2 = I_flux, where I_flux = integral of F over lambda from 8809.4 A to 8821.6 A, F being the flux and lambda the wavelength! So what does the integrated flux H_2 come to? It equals 99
